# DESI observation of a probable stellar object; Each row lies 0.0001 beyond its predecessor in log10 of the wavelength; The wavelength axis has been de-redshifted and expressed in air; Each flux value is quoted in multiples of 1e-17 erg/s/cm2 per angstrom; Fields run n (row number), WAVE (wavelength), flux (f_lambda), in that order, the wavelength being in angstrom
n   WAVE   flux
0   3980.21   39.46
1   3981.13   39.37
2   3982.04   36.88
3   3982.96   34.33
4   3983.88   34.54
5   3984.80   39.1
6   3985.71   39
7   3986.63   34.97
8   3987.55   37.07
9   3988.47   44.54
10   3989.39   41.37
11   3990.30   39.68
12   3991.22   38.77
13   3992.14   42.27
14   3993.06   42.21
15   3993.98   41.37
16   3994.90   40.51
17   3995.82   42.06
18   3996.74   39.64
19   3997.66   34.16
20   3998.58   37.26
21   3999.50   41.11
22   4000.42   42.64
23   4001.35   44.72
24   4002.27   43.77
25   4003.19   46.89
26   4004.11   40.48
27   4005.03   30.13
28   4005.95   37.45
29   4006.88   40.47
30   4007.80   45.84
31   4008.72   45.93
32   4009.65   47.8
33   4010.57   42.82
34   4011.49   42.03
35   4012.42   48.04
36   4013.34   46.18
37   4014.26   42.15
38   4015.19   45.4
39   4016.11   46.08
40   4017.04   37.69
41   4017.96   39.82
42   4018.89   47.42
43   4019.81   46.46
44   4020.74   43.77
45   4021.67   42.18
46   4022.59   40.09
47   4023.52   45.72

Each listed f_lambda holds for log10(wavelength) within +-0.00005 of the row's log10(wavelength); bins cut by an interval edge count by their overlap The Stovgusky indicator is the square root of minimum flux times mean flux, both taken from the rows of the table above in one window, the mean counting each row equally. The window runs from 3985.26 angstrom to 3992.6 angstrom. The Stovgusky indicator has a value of 37.3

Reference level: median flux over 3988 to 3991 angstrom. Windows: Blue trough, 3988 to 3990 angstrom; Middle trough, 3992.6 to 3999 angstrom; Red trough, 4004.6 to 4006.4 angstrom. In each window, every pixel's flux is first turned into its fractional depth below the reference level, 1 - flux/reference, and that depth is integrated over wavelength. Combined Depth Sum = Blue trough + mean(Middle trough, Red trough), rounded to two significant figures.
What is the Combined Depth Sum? 0.24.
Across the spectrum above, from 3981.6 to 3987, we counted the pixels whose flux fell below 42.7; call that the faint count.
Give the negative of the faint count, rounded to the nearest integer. -6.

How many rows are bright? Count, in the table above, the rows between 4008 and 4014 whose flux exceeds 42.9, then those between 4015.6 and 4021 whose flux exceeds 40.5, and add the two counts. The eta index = 8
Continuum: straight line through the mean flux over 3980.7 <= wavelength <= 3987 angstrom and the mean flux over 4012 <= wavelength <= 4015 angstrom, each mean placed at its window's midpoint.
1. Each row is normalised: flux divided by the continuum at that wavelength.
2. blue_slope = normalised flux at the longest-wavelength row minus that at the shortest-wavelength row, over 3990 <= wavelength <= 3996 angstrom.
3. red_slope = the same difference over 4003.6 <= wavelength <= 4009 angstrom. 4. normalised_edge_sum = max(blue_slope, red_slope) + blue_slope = 0.11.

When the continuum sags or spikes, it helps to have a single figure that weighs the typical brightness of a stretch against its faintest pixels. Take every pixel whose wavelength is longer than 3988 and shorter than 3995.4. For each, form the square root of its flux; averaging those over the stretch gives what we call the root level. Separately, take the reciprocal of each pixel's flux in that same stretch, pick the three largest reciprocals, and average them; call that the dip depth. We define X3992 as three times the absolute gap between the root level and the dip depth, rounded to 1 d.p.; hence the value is 19.2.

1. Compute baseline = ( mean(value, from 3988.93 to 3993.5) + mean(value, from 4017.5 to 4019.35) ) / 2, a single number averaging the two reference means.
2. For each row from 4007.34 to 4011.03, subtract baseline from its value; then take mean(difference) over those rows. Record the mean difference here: 3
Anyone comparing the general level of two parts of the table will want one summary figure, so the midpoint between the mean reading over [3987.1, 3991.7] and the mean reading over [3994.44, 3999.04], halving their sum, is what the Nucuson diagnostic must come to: 39.5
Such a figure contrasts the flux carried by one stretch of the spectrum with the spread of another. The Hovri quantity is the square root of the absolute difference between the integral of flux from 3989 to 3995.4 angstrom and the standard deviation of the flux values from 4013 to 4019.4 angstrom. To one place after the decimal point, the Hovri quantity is 16.1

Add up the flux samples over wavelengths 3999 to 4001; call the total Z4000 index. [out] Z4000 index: 84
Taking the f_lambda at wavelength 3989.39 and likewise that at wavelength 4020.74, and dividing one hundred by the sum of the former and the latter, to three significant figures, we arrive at 1.17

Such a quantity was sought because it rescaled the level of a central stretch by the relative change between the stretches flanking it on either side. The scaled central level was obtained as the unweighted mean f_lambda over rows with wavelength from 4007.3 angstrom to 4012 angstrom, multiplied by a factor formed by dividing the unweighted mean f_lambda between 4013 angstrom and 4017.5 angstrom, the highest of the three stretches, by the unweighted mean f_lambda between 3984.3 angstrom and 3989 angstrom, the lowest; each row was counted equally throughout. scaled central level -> 50.1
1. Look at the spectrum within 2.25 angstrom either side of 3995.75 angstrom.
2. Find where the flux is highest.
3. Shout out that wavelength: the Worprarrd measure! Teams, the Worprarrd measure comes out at 3995.82 angstrom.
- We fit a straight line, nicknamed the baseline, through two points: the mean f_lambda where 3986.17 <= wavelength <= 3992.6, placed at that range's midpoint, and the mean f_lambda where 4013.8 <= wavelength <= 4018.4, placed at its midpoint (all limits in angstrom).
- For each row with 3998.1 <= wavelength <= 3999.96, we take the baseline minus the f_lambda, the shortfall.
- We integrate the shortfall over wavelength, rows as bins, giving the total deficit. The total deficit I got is 3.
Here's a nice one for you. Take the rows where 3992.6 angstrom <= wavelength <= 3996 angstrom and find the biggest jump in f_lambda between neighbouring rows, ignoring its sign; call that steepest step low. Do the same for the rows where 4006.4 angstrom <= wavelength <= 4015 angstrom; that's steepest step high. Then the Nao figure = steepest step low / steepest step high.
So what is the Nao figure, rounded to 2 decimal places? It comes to 0.26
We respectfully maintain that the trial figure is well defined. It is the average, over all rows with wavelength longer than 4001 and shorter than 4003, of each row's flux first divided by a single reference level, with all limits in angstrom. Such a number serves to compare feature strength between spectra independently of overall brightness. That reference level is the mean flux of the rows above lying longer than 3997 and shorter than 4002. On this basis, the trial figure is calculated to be 1.11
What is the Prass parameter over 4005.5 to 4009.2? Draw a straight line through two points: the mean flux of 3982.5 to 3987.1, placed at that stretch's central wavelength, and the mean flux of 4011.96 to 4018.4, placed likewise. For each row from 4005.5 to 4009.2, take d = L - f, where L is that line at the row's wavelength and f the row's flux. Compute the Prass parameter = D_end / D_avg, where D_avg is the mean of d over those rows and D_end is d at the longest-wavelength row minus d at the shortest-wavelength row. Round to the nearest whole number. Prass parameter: 12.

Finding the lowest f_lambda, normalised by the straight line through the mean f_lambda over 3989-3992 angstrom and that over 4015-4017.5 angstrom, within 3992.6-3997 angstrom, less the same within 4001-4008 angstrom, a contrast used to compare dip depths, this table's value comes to 0.25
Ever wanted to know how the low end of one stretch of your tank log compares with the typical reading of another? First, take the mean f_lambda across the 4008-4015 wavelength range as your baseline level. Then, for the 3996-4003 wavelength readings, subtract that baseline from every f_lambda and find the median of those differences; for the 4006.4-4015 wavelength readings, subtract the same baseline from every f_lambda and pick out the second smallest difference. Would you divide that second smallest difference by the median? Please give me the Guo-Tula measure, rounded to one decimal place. 0.8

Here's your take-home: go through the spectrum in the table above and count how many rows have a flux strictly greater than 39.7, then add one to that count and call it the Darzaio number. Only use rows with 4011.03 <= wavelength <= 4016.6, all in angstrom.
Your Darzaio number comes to 7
